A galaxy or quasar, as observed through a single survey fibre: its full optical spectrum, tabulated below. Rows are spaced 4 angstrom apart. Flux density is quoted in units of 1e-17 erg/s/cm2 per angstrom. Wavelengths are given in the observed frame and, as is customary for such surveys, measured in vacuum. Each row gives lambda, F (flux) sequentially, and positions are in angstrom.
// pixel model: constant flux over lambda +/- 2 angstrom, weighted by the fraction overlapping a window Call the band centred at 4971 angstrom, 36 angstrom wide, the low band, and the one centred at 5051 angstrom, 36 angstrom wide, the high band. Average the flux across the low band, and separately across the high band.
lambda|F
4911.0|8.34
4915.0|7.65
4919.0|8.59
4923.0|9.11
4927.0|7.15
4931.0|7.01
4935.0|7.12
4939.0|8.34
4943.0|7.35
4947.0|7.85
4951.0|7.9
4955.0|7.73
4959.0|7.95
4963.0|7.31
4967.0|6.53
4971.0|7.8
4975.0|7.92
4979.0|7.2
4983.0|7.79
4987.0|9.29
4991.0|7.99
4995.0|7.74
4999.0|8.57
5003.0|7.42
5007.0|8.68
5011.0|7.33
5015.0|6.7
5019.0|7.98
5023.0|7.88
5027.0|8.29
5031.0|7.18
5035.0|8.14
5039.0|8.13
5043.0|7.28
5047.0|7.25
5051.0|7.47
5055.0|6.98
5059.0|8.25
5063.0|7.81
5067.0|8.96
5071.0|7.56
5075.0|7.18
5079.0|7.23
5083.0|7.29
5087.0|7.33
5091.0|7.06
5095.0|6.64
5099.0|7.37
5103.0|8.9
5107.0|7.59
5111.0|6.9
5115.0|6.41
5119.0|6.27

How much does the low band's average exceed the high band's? -0.1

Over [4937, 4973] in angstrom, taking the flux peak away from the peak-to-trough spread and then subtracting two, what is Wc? -8.53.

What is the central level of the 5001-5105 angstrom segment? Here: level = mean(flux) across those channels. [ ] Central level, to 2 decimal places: 7.63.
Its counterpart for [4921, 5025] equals 7.76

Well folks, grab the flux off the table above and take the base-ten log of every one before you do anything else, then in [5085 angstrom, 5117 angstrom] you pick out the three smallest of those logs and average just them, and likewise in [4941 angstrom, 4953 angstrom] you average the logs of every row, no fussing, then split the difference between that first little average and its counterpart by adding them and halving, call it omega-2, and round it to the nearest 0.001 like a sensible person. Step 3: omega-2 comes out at 0.854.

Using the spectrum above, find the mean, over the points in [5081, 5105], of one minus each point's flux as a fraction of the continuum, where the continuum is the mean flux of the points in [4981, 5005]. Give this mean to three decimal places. 0.086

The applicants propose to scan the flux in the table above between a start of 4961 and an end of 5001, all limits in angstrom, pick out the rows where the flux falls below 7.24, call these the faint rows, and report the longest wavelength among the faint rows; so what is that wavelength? 4979.0 angstrom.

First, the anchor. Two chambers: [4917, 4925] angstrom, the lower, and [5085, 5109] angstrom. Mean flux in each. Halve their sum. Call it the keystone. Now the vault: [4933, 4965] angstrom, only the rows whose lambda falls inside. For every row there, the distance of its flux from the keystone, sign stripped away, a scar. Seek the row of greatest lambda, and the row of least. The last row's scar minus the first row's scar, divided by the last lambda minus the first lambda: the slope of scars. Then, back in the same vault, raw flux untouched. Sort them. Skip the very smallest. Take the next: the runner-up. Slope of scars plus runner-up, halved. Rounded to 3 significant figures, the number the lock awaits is 3.65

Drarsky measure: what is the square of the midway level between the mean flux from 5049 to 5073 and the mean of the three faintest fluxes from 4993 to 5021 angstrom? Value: 56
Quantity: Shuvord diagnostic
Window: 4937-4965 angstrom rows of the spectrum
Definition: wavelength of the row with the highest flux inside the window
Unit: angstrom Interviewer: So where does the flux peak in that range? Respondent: 4939.0 angstrom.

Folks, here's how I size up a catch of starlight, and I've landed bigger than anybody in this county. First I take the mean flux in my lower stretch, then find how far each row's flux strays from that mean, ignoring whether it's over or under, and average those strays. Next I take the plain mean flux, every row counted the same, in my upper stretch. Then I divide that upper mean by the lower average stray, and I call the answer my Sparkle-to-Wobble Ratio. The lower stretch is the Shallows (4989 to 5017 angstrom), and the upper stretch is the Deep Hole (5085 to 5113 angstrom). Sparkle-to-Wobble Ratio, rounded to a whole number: 14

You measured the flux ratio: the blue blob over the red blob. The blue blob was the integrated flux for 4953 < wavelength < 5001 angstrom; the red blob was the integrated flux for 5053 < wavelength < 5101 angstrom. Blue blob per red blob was 1.05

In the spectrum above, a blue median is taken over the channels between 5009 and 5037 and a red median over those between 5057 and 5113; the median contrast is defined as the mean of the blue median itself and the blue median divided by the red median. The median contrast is 4.48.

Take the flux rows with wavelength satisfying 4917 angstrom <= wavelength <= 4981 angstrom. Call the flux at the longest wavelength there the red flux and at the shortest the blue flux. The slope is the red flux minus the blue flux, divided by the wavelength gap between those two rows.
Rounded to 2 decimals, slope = -0.02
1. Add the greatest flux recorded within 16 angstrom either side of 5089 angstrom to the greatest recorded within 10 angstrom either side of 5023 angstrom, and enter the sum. 17.2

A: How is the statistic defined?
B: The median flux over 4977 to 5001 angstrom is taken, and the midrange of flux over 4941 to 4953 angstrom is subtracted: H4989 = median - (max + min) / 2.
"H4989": 0.3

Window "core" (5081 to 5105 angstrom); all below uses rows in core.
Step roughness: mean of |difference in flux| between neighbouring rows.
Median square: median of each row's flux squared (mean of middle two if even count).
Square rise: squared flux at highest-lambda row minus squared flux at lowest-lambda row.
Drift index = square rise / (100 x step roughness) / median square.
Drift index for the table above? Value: 0.0082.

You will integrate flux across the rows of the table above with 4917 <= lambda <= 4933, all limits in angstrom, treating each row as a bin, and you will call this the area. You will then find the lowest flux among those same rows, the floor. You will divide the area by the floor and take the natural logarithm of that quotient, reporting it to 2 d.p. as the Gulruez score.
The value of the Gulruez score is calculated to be 2.90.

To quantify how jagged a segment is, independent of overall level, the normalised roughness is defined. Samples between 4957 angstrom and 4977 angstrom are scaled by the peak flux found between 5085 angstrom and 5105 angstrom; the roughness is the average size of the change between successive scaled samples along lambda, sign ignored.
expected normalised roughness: 0.079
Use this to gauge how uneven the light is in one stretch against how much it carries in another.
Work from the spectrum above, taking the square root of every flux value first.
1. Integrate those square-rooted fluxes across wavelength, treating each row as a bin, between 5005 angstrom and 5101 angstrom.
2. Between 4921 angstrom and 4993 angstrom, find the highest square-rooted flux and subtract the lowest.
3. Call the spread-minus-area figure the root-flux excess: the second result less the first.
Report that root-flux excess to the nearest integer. -264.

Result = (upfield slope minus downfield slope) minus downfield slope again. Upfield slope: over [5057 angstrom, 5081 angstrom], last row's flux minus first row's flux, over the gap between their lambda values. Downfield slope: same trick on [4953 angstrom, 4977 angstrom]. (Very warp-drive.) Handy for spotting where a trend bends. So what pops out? -0.07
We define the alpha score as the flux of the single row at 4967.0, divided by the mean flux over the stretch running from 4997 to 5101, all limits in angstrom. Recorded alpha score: 0.86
